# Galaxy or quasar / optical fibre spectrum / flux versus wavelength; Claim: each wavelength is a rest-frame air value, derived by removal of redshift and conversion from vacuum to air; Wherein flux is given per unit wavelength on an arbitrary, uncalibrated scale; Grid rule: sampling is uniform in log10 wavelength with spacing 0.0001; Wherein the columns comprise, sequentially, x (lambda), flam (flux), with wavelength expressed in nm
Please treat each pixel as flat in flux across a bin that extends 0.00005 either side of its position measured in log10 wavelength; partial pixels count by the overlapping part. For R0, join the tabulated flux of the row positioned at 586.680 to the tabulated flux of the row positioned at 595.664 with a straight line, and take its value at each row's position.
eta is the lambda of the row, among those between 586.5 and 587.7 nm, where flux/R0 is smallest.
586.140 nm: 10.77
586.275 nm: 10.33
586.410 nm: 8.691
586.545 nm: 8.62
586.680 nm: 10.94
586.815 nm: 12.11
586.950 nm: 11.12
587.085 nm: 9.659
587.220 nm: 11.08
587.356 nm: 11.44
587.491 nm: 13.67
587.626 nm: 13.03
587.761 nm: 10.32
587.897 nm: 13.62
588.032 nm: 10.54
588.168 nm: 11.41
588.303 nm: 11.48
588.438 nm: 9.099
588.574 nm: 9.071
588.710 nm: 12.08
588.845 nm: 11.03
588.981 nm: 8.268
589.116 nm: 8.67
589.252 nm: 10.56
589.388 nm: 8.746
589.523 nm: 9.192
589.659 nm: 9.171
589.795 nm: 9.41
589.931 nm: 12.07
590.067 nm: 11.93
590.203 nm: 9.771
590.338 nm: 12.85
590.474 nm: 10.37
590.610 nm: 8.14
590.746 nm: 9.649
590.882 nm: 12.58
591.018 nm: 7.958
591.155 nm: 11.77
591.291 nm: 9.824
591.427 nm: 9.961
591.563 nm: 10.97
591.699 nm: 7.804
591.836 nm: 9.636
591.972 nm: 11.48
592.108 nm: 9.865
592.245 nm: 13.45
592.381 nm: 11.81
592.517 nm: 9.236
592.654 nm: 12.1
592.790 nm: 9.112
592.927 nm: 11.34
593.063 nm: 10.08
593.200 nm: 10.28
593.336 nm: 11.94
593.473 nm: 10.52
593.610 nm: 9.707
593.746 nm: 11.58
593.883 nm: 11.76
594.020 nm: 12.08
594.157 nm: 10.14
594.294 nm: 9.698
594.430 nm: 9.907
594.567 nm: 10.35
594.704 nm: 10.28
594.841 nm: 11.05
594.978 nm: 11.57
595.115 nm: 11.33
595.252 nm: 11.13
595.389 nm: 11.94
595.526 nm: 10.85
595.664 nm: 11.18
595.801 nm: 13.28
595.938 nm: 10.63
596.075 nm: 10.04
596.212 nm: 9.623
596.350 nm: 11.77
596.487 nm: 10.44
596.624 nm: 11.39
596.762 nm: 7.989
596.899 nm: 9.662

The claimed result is 586.545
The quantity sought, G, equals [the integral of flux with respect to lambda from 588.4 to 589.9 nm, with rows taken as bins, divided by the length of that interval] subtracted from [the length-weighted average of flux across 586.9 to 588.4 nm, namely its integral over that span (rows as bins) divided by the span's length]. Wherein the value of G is 1.9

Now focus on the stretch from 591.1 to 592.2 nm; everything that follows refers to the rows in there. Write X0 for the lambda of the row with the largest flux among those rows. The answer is 591.155 nm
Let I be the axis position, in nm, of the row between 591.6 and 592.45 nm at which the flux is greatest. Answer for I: 592.245 nm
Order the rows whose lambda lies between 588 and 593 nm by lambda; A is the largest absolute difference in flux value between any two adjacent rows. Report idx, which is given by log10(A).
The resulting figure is 0.66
